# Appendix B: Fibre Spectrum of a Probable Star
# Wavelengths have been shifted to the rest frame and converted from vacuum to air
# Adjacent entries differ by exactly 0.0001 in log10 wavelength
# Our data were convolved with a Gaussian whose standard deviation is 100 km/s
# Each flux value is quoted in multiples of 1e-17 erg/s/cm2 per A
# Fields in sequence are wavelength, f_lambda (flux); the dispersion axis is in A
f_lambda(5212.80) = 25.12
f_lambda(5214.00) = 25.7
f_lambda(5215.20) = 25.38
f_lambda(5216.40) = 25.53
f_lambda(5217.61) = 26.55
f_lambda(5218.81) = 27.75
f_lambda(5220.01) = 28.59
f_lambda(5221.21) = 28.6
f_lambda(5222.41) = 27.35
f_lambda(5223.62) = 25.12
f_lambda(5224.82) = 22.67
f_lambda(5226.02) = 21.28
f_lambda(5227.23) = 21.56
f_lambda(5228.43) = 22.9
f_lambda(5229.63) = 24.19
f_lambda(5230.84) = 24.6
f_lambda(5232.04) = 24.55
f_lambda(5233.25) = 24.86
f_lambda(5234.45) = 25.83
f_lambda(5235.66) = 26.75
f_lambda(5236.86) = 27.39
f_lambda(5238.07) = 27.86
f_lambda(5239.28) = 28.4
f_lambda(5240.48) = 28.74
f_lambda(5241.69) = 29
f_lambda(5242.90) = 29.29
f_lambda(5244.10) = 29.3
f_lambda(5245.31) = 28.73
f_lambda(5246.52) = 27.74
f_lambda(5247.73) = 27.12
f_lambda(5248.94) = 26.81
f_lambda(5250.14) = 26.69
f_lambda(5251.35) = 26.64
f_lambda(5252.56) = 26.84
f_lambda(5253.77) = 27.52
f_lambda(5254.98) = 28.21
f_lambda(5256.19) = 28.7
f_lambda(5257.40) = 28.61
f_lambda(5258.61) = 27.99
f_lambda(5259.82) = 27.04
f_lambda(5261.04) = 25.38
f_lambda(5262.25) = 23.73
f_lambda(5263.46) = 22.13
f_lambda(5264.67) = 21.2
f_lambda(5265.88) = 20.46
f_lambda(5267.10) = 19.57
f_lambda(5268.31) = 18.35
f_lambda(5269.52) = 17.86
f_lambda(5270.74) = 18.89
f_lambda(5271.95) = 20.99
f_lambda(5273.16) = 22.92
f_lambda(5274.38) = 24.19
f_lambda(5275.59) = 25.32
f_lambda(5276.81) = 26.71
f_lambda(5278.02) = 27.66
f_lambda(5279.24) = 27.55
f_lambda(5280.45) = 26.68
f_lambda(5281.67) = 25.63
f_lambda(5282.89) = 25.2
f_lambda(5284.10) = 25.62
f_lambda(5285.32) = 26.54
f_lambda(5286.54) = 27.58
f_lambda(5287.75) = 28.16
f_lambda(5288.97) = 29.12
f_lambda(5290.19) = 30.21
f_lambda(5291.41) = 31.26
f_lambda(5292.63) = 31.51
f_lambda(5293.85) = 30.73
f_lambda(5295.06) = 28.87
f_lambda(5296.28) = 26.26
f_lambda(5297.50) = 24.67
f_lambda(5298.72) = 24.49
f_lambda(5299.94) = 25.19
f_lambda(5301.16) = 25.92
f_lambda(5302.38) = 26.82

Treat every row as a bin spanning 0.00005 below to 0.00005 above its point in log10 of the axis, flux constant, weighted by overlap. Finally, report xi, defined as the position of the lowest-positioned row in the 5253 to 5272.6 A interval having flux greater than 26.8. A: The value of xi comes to 5253.77 A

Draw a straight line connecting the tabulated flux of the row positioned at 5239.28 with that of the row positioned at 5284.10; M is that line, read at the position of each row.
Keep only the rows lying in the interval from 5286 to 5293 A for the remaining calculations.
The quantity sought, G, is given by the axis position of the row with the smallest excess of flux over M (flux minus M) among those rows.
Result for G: 5286.54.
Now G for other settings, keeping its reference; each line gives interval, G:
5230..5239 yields 5230.84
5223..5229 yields 5226.02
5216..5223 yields 5216.40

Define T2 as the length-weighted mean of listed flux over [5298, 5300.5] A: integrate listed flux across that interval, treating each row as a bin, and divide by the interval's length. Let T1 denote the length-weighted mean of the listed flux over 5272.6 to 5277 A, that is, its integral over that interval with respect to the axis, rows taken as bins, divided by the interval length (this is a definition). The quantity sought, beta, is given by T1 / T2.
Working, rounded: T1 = 25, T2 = 24.8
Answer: 0.99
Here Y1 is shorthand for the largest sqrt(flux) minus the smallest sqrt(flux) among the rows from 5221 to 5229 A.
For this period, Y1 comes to 0.73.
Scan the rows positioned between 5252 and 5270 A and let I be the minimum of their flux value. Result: 17.86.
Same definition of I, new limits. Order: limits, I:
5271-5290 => 20.99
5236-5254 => 26.64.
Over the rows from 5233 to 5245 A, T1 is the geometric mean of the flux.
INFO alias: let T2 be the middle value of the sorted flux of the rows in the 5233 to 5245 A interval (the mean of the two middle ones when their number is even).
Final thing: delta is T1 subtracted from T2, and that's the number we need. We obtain 0.43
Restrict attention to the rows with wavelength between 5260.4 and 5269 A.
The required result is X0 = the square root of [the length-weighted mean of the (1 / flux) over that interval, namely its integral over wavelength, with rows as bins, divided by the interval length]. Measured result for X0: 0.217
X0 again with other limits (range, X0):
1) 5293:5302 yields 0.194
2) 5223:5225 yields 0.203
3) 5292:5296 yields 0.183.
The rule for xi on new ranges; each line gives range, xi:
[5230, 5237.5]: 5236.86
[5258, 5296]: 5258.61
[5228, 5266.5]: 5236.86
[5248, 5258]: 5248.94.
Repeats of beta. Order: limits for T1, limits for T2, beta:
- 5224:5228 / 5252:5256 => 0.80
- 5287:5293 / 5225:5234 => 1.28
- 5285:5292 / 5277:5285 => 1.09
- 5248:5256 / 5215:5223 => 1.00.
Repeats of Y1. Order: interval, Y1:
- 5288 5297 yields 0.49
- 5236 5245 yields 0.18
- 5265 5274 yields 0.56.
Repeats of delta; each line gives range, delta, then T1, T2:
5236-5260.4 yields 0.01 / 27.9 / 27.9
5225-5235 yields 0.70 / 23.7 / 24.4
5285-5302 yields 0.08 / 27.8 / 27.9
